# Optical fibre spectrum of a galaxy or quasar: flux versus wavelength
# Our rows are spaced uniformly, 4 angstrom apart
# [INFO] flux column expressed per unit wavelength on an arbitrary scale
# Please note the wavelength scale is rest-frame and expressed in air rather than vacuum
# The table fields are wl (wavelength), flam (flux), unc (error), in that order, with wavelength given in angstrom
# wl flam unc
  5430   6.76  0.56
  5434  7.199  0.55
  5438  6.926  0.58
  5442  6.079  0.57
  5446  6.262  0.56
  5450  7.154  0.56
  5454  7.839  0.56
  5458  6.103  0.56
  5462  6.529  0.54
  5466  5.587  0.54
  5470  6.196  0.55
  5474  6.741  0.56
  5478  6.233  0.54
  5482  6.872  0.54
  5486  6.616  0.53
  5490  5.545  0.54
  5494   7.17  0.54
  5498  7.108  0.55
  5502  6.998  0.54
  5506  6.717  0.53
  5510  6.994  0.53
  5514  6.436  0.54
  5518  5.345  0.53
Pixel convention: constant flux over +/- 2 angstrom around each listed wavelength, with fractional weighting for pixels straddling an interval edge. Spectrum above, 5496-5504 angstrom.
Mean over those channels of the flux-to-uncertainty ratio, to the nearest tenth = 12.9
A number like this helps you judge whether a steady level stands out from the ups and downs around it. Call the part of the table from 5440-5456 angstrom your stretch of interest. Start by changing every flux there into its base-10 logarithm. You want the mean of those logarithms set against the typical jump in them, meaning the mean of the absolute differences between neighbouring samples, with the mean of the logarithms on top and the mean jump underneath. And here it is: 23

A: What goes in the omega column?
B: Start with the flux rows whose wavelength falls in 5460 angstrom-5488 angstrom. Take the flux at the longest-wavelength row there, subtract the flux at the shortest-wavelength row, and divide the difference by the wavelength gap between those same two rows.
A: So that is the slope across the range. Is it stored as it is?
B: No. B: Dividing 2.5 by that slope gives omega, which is 690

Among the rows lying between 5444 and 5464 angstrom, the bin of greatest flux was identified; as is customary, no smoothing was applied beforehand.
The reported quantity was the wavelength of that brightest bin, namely 5454 angstrom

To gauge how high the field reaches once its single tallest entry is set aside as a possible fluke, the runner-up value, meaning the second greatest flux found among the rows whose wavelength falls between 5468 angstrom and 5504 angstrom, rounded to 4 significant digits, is 7.108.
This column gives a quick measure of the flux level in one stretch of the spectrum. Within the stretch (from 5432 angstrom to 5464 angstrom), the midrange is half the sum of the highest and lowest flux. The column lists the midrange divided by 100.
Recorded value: 0.0696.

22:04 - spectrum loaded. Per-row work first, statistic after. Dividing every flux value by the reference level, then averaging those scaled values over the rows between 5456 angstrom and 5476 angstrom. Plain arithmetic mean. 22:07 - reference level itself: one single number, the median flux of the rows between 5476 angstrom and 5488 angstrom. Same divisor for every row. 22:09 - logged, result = 0.94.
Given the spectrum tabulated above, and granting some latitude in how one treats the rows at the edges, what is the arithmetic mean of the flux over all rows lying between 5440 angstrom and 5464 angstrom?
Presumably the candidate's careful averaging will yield 6.7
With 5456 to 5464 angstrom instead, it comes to 6.3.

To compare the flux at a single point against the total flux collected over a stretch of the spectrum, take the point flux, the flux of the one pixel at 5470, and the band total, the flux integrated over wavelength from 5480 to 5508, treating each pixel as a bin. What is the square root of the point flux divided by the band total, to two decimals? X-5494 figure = 0.18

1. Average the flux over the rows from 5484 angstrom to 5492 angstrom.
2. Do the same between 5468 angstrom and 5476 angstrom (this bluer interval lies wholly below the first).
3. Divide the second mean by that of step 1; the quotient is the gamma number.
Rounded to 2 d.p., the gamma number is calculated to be 1.06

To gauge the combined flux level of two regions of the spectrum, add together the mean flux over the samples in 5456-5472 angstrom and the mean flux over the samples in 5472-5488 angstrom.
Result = 12.72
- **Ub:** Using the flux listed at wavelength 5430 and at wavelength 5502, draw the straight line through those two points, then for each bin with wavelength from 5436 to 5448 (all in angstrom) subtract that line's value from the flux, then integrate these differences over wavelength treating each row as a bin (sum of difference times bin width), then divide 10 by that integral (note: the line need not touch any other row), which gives -2.2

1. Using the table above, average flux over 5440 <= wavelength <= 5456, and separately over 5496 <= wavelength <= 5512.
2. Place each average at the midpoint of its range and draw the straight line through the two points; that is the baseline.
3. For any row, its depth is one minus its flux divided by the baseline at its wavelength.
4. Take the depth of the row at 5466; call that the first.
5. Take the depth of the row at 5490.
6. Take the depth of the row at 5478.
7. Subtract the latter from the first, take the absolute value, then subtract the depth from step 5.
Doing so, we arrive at -0.11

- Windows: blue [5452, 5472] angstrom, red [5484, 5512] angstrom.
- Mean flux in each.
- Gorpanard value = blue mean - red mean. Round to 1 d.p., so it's -0.3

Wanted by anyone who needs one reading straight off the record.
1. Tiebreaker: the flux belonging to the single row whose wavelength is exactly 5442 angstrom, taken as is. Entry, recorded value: 6.079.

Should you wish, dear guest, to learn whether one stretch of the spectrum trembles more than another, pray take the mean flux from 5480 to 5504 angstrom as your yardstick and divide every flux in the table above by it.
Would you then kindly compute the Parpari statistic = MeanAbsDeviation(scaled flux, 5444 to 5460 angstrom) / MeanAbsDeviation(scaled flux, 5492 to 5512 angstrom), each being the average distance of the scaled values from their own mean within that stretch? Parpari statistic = 5.8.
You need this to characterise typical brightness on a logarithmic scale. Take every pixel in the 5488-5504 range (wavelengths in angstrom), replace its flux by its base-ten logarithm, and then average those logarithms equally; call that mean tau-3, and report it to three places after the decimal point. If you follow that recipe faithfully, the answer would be 0.824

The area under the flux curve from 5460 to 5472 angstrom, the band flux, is 73.2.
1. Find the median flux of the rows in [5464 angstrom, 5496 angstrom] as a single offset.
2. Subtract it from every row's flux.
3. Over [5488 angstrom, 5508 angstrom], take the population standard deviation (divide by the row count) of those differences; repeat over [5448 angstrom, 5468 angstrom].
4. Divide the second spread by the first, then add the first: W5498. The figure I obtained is 1.91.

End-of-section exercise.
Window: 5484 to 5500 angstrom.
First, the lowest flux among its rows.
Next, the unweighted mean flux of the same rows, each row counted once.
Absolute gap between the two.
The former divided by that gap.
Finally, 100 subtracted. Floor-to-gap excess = -94.8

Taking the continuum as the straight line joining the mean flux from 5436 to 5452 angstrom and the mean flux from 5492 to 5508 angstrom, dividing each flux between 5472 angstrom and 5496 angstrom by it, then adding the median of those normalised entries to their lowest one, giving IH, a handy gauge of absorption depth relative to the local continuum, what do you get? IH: 1.77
